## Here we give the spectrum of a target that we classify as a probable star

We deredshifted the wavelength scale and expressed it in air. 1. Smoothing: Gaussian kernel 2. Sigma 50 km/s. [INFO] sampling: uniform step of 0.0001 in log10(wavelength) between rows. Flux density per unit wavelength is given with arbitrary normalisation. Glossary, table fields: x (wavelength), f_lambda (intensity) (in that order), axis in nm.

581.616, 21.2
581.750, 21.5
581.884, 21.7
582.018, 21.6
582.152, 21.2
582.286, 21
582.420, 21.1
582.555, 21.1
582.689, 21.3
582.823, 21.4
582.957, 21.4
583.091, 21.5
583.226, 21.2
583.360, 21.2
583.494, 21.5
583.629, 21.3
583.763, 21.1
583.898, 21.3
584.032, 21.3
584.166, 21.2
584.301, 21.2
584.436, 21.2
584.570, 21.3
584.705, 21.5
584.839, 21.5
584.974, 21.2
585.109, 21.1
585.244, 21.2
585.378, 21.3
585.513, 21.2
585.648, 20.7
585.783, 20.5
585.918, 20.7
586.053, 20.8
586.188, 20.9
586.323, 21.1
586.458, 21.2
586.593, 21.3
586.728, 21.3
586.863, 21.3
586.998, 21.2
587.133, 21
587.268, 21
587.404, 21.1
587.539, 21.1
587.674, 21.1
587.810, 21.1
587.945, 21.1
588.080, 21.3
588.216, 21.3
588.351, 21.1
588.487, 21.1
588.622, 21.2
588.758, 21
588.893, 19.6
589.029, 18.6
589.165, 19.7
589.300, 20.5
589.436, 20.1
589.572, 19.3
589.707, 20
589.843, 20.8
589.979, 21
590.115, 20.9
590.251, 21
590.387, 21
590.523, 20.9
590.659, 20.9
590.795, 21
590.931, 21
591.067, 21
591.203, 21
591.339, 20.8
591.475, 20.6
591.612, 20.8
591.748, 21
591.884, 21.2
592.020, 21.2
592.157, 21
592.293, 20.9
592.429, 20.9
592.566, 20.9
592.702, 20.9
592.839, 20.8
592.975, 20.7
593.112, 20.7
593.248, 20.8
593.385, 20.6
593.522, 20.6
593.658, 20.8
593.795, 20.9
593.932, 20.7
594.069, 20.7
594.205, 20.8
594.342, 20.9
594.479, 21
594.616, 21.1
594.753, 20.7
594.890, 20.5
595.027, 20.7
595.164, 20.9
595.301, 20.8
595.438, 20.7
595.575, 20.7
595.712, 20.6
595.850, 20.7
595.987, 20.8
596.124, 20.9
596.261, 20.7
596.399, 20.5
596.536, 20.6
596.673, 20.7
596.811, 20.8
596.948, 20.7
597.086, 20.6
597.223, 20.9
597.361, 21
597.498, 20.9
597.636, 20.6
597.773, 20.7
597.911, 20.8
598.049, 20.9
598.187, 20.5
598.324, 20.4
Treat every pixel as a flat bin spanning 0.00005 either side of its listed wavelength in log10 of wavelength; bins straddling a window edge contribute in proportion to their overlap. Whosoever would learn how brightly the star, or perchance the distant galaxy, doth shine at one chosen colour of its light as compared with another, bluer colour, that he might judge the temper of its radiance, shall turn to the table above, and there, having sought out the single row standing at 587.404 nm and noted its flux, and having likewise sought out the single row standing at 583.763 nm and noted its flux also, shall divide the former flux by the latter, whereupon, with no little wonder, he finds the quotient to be 1.00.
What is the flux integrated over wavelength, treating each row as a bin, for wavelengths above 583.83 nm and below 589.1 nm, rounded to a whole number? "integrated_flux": 111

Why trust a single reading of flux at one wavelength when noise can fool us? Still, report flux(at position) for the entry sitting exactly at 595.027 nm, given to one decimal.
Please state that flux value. 20.7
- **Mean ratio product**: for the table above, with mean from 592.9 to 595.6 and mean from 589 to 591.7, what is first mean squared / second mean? 21.0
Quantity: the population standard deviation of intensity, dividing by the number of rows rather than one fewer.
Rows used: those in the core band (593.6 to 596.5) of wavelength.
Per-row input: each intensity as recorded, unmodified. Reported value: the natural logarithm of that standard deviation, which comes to -1.9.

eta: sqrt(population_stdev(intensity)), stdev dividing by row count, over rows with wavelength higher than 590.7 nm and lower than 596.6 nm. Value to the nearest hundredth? 0.41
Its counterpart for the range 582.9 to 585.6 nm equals 0.36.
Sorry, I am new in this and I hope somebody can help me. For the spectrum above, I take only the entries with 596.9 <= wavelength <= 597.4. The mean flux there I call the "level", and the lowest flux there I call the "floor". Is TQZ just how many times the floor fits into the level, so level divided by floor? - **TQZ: 1.01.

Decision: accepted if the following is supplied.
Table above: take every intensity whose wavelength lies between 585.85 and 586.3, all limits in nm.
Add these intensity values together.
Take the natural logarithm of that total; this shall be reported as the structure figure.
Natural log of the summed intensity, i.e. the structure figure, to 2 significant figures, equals 4.1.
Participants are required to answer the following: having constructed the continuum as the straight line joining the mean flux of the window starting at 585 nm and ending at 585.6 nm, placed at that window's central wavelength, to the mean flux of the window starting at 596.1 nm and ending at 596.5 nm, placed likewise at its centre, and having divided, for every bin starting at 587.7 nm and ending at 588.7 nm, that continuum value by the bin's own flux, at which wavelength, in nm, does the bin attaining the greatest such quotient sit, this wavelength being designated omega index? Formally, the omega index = 587.810 nm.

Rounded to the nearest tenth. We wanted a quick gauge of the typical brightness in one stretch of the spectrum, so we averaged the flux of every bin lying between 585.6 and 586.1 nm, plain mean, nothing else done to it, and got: 20.7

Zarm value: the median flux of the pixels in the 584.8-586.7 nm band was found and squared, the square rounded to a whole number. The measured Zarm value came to 447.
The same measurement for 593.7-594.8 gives 435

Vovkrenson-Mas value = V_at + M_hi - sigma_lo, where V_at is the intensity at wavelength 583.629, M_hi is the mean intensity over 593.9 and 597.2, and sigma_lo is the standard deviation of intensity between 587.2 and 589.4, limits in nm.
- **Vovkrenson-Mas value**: 41.3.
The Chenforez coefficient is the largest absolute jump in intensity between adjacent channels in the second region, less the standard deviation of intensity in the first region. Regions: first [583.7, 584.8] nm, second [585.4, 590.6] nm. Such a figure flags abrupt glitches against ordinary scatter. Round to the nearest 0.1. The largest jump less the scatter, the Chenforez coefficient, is 1.3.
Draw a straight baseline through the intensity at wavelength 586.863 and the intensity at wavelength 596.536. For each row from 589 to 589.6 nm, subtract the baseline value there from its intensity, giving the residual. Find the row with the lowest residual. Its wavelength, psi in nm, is 589.029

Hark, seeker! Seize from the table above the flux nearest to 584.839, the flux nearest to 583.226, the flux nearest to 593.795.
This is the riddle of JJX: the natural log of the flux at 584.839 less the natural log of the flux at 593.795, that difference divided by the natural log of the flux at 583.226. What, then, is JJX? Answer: 0.009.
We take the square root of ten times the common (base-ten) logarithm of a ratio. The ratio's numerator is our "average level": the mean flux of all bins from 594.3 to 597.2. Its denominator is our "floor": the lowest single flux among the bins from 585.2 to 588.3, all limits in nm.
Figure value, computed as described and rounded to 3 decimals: 0.226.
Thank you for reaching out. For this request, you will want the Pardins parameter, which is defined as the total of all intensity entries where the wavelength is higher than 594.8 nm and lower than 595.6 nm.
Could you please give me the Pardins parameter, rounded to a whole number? 124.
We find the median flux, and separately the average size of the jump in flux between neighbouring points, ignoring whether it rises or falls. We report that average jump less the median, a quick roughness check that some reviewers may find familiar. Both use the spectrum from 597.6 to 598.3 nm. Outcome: -20.5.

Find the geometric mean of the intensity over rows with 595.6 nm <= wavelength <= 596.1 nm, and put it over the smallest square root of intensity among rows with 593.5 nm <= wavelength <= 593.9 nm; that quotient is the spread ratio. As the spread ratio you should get 4.56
